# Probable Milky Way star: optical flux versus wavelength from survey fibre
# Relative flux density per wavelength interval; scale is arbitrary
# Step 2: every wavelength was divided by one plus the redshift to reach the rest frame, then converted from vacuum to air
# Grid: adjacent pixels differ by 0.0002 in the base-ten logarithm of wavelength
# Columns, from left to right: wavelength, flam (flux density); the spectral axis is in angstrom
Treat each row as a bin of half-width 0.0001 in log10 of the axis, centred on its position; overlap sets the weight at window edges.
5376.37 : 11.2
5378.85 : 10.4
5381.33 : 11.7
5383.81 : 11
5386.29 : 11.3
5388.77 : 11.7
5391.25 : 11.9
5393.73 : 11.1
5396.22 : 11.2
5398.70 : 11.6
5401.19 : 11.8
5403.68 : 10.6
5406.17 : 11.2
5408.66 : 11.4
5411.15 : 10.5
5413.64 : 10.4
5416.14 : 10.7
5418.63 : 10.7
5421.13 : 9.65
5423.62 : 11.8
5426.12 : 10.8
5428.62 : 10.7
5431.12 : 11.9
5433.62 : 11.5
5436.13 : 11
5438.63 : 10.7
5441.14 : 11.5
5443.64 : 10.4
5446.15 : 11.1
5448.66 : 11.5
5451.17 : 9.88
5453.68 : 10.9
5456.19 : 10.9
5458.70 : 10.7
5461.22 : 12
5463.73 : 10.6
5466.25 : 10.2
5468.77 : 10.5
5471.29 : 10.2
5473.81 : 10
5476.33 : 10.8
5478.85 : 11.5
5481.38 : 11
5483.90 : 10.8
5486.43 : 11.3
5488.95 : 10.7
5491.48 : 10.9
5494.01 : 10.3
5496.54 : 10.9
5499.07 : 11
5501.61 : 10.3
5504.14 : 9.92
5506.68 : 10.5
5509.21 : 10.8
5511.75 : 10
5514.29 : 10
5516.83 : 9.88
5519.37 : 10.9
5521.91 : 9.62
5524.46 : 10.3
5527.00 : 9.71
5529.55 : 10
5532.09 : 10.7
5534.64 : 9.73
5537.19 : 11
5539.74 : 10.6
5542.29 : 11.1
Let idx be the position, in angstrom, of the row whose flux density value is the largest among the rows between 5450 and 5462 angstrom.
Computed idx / 5461.22 angstrom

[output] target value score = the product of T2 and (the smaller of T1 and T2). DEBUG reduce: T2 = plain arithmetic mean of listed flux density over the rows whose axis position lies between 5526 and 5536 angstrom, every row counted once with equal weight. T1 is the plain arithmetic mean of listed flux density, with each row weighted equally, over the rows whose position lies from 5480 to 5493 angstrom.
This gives 101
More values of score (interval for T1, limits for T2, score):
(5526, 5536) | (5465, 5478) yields 104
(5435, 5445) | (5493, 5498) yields 112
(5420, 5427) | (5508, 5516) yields 105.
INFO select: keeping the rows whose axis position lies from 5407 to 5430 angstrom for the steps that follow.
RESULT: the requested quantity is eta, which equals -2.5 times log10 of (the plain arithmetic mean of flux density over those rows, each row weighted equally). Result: -2.577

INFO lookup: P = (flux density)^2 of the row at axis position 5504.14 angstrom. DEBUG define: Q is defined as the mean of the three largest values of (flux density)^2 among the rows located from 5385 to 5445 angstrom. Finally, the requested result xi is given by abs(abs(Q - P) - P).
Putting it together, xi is 56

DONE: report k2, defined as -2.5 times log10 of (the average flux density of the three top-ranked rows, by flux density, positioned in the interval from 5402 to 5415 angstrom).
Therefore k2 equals -2.61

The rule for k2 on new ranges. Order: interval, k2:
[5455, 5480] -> -2.65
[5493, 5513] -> -2.59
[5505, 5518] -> -2.55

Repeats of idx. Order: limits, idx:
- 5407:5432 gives 5431.12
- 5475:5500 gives 5478.85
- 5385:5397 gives 5391.25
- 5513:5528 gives 5519.37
